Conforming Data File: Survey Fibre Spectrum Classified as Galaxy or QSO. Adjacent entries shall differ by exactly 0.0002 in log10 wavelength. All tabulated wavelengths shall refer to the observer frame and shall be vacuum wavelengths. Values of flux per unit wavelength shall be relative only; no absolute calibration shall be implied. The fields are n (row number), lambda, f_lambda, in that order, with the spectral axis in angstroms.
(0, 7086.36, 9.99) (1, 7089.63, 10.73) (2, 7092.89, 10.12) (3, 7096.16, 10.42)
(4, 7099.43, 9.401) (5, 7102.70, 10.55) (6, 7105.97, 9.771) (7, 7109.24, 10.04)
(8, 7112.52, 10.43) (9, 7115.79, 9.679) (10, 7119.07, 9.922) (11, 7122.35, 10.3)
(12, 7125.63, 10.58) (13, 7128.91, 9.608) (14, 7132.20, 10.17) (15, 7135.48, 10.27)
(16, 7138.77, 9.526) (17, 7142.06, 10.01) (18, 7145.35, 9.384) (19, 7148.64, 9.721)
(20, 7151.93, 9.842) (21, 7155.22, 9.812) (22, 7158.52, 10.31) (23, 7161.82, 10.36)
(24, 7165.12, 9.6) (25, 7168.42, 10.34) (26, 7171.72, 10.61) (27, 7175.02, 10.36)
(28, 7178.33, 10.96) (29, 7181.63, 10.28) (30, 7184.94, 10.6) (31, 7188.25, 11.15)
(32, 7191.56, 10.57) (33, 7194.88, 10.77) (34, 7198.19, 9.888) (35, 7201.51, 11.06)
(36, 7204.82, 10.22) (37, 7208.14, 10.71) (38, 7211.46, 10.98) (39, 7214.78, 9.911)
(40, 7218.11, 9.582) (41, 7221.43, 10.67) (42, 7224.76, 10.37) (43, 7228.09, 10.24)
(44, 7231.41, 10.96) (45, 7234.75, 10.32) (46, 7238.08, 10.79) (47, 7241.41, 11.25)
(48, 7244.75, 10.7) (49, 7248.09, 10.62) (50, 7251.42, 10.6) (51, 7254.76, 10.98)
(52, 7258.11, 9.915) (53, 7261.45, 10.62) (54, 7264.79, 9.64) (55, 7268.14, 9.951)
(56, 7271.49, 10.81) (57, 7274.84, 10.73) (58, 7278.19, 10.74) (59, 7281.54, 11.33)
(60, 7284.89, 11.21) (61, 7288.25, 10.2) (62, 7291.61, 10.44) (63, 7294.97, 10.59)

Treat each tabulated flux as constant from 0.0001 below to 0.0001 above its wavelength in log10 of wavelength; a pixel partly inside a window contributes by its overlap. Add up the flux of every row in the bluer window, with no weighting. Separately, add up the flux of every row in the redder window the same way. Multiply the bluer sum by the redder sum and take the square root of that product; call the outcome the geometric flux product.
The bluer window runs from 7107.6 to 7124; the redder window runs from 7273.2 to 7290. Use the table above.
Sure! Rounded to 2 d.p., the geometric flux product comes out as 52.26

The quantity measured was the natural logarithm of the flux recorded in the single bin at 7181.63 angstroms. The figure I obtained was 2.330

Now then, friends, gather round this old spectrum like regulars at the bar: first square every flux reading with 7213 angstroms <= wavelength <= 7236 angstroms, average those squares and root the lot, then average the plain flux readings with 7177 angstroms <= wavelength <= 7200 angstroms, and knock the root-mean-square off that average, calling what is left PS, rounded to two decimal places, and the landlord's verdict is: 0.30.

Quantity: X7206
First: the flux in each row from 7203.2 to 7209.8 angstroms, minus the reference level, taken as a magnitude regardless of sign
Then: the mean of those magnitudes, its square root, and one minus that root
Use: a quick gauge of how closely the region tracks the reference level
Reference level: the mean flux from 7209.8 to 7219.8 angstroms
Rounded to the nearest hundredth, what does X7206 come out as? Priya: 0.45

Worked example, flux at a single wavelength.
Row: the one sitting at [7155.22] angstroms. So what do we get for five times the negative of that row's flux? -49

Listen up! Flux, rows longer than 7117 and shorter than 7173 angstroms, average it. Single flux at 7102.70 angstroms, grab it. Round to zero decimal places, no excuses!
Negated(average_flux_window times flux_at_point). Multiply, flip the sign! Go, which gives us -106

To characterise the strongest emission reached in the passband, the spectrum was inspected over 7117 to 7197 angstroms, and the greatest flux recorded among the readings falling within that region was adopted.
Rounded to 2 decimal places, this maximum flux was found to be 11.15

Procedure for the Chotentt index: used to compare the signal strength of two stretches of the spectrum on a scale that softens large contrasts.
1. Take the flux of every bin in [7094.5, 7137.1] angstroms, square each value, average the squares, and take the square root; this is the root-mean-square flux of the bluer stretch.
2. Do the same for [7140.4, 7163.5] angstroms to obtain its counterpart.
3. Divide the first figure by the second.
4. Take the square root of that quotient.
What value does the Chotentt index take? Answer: 1.009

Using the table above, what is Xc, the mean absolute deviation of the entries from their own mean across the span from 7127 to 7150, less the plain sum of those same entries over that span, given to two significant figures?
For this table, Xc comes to -68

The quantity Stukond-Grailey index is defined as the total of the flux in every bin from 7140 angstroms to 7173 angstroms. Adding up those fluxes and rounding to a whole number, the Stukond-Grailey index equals 100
